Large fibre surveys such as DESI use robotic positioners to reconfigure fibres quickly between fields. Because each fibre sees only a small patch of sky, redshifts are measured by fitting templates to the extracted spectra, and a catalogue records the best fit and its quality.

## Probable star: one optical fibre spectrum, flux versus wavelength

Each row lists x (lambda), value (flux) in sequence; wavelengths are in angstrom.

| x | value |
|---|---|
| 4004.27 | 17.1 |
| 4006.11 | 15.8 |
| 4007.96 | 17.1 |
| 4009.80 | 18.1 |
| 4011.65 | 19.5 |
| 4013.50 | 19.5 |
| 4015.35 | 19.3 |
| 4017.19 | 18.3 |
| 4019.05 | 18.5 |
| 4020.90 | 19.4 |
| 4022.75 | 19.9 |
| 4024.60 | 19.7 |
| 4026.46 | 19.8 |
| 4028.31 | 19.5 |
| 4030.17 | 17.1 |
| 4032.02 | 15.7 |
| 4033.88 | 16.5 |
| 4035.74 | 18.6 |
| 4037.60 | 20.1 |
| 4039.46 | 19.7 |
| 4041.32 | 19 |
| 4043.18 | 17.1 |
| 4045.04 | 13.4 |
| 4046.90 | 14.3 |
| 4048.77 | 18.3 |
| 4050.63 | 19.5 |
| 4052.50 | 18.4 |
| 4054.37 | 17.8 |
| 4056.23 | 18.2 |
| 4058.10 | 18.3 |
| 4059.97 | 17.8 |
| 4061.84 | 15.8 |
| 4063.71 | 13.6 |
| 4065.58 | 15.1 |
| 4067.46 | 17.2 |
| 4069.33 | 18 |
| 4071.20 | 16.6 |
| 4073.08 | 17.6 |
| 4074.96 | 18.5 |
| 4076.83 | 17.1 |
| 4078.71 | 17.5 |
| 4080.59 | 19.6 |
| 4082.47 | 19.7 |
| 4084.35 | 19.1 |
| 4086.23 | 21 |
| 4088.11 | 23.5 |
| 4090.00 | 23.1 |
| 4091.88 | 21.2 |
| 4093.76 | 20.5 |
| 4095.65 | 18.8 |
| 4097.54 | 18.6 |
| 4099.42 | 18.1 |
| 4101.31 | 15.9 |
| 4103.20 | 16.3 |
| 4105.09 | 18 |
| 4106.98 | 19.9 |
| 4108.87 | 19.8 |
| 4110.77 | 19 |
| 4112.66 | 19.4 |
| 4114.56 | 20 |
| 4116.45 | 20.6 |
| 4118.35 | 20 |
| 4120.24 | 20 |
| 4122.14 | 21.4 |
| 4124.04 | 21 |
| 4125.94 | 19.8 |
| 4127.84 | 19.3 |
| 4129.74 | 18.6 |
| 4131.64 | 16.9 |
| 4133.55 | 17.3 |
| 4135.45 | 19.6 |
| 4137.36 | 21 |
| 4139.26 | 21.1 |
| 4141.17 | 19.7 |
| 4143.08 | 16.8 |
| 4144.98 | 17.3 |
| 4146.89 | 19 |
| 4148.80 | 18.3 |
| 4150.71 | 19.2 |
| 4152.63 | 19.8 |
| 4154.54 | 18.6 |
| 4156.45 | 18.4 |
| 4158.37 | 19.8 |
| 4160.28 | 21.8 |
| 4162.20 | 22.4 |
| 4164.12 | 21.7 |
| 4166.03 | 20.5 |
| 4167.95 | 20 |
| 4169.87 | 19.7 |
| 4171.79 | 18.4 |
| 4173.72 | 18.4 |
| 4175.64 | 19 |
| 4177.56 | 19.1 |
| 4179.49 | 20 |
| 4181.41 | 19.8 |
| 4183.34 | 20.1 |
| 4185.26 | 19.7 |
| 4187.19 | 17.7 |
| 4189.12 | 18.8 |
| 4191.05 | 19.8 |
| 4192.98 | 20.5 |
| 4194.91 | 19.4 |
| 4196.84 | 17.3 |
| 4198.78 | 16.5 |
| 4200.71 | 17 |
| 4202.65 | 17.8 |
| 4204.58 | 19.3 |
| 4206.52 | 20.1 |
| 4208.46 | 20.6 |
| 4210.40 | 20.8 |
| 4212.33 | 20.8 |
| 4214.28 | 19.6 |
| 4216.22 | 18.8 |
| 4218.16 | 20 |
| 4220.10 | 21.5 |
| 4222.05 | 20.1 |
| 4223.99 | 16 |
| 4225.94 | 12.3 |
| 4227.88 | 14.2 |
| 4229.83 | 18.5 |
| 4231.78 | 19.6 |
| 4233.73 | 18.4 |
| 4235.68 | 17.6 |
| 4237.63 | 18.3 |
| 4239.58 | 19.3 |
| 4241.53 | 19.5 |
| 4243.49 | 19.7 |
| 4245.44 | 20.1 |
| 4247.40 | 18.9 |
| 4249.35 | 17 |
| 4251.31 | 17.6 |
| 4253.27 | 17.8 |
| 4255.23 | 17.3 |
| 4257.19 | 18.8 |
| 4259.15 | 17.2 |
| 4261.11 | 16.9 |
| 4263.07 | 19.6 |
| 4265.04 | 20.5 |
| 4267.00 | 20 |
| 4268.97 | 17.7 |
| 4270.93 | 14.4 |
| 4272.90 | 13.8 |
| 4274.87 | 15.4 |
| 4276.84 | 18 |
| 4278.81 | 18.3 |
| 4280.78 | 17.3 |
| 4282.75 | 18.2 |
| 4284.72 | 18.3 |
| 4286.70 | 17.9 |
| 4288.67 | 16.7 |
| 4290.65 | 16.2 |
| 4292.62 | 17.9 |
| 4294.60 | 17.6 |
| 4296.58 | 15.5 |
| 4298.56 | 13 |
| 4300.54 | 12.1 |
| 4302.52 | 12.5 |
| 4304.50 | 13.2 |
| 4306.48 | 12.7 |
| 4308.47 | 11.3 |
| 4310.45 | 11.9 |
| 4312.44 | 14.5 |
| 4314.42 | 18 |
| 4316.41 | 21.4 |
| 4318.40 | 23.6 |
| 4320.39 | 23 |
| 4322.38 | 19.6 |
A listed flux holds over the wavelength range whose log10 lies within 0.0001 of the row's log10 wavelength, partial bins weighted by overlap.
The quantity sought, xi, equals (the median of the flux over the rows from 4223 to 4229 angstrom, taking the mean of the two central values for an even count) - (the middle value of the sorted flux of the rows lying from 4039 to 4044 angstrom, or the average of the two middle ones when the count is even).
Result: -5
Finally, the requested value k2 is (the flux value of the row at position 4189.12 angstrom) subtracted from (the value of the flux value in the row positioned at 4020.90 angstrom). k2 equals 0.6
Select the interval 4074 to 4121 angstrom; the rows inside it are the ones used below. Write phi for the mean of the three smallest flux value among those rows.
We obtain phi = 16.4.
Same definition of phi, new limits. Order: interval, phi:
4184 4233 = 14.2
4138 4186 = 17.5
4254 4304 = 12.5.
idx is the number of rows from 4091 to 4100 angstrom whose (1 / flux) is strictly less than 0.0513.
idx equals 2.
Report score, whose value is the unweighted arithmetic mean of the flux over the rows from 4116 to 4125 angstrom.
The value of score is 20.6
